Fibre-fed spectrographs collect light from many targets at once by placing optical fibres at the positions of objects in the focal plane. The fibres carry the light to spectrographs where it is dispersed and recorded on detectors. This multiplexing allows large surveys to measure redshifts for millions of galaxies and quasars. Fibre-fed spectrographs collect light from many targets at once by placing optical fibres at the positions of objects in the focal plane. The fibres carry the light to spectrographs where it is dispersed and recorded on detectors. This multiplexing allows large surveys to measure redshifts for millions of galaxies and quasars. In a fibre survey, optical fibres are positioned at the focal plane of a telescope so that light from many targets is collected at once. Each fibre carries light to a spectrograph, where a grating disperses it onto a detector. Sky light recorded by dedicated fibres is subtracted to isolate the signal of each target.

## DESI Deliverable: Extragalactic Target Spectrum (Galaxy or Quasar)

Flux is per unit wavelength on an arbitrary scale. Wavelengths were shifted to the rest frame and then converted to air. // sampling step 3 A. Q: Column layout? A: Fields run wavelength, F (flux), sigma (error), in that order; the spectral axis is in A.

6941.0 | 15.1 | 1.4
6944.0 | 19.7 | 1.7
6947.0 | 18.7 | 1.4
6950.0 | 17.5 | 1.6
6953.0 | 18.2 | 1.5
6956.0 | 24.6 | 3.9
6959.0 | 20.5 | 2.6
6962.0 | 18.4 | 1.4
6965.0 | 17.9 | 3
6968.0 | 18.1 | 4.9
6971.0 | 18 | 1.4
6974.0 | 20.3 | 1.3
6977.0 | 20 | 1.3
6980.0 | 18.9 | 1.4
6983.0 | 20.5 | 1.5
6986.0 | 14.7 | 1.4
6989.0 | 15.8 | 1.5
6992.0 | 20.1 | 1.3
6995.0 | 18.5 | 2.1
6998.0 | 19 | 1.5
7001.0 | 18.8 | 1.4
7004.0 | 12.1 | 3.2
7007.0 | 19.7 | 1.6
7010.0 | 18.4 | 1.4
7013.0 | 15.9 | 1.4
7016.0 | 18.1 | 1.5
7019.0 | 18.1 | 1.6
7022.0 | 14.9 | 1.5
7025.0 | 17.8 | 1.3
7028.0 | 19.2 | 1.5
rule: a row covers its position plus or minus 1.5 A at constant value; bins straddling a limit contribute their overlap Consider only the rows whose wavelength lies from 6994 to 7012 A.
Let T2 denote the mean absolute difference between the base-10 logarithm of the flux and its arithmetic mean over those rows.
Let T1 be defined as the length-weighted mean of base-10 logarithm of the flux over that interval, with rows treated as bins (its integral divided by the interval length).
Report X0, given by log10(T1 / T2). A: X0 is 1.36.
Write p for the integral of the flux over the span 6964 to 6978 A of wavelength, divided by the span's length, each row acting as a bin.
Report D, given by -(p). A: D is -18.9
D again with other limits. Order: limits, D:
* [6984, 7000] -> -17.7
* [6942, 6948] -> -18.9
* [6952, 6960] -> -21.3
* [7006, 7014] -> -18.0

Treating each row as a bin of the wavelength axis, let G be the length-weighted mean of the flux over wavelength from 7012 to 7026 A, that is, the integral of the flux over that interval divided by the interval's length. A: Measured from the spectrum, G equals 17.0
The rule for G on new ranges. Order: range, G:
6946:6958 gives 19.8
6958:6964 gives 19.2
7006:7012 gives 18.7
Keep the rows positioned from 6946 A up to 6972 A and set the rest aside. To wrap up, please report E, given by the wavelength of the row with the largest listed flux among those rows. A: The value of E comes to 6956.0 A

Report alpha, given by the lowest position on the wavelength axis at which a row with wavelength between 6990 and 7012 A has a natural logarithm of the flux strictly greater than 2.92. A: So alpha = 6992.0 A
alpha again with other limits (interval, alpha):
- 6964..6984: 6974.0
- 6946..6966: 6947.0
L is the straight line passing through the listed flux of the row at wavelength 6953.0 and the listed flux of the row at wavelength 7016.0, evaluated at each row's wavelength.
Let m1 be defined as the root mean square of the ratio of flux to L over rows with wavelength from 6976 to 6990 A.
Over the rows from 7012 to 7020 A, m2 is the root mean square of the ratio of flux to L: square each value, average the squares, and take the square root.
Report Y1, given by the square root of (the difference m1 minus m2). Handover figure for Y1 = 0.19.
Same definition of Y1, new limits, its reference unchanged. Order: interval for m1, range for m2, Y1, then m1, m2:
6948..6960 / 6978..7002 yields 0.33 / 1.12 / 1.01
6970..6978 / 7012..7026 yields 0.36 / 1.07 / 0.94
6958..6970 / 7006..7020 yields 0.18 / 1.03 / 1.00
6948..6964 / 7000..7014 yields 0.39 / 1.10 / 0.95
